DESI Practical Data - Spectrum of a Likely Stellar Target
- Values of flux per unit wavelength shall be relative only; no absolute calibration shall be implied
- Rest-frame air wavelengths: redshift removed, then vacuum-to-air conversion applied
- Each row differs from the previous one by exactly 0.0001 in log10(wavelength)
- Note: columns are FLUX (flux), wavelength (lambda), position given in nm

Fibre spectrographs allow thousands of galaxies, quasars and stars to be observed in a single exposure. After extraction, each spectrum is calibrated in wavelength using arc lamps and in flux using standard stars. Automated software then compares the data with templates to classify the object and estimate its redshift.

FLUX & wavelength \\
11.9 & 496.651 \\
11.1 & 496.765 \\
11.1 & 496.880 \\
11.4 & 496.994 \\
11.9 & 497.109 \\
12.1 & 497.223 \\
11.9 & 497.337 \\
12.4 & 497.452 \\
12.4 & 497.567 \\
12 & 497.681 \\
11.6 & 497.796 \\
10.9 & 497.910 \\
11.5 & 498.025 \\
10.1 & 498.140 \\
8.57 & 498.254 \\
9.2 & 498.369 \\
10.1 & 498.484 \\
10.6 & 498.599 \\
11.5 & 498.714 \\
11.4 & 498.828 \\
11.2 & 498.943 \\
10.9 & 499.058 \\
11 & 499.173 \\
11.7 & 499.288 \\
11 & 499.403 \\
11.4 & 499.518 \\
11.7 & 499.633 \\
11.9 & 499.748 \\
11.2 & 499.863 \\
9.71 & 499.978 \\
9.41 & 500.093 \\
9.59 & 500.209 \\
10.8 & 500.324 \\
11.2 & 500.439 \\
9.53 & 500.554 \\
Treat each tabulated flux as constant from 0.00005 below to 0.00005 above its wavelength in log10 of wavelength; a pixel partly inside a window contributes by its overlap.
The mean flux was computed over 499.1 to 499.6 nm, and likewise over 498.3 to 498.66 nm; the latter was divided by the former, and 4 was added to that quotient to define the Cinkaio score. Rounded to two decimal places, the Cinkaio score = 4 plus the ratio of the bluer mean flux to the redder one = 4.88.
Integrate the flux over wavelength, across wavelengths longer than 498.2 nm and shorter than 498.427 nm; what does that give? 2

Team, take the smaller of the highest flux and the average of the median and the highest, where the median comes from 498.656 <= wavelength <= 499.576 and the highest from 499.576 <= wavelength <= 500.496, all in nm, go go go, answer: 11.6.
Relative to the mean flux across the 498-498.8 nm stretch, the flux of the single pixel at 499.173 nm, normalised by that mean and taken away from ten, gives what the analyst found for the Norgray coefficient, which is 8.92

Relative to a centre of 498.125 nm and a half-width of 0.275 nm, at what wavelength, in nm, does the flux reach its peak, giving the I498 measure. 498.025 nm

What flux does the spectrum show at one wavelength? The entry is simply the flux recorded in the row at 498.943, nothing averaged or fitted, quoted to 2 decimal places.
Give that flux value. 11.20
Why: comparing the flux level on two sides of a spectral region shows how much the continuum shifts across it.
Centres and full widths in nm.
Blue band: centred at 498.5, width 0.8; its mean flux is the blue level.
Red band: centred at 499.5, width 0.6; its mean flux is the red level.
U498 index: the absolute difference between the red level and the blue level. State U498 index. 1.3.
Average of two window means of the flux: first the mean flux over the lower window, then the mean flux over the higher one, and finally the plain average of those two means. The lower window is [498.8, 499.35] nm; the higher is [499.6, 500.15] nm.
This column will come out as 11.0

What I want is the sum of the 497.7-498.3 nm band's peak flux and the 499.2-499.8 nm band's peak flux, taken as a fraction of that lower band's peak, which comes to 2.03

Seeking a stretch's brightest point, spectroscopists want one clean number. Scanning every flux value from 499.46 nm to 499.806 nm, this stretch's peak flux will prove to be 11.9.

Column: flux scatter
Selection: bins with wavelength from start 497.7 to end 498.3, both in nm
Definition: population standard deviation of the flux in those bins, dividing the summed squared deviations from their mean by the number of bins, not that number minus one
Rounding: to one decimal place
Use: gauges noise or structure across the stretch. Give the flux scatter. 1.1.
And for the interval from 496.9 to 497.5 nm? 0.3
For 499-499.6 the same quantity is 0.3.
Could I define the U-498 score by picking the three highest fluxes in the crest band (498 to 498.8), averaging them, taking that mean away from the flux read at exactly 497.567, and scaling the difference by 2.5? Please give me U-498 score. 3.0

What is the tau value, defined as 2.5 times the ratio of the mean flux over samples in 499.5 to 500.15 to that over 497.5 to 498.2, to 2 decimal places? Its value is 2.38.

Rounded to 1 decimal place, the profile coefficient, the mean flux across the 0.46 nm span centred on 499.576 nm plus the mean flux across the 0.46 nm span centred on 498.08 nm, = 21.8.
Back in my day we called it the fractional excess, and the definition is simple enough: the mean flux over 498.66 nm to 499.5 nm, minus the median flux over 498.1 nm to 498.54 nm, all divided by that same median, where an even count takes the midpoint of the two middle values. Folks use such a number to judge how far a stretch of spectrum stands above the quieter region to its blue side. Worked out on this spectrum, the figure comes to 0.17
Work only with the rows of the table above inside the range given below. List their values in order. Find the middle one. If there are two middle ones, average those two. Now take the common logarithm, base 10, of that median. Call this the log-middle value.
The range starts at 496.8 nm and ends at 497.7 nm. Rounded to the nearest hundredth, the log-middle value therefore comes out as 1.08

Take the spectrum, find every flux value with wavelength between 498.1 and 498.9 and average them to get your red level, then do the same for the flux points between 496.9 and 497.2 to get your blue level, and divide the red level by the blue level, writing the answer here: 0.88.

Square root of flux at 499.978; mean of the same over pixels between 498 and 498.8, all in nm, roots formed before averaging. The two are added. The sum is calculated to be 6.31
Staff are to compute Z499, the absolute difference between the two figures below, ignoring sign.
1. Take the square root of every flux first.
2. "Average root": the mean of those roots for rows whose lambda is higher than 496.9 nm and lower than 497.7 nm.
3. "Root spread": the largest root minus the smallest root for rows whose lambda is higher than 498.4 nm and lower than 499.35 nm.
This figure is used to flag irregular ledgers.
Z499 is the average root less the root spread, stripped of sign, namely 3.22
